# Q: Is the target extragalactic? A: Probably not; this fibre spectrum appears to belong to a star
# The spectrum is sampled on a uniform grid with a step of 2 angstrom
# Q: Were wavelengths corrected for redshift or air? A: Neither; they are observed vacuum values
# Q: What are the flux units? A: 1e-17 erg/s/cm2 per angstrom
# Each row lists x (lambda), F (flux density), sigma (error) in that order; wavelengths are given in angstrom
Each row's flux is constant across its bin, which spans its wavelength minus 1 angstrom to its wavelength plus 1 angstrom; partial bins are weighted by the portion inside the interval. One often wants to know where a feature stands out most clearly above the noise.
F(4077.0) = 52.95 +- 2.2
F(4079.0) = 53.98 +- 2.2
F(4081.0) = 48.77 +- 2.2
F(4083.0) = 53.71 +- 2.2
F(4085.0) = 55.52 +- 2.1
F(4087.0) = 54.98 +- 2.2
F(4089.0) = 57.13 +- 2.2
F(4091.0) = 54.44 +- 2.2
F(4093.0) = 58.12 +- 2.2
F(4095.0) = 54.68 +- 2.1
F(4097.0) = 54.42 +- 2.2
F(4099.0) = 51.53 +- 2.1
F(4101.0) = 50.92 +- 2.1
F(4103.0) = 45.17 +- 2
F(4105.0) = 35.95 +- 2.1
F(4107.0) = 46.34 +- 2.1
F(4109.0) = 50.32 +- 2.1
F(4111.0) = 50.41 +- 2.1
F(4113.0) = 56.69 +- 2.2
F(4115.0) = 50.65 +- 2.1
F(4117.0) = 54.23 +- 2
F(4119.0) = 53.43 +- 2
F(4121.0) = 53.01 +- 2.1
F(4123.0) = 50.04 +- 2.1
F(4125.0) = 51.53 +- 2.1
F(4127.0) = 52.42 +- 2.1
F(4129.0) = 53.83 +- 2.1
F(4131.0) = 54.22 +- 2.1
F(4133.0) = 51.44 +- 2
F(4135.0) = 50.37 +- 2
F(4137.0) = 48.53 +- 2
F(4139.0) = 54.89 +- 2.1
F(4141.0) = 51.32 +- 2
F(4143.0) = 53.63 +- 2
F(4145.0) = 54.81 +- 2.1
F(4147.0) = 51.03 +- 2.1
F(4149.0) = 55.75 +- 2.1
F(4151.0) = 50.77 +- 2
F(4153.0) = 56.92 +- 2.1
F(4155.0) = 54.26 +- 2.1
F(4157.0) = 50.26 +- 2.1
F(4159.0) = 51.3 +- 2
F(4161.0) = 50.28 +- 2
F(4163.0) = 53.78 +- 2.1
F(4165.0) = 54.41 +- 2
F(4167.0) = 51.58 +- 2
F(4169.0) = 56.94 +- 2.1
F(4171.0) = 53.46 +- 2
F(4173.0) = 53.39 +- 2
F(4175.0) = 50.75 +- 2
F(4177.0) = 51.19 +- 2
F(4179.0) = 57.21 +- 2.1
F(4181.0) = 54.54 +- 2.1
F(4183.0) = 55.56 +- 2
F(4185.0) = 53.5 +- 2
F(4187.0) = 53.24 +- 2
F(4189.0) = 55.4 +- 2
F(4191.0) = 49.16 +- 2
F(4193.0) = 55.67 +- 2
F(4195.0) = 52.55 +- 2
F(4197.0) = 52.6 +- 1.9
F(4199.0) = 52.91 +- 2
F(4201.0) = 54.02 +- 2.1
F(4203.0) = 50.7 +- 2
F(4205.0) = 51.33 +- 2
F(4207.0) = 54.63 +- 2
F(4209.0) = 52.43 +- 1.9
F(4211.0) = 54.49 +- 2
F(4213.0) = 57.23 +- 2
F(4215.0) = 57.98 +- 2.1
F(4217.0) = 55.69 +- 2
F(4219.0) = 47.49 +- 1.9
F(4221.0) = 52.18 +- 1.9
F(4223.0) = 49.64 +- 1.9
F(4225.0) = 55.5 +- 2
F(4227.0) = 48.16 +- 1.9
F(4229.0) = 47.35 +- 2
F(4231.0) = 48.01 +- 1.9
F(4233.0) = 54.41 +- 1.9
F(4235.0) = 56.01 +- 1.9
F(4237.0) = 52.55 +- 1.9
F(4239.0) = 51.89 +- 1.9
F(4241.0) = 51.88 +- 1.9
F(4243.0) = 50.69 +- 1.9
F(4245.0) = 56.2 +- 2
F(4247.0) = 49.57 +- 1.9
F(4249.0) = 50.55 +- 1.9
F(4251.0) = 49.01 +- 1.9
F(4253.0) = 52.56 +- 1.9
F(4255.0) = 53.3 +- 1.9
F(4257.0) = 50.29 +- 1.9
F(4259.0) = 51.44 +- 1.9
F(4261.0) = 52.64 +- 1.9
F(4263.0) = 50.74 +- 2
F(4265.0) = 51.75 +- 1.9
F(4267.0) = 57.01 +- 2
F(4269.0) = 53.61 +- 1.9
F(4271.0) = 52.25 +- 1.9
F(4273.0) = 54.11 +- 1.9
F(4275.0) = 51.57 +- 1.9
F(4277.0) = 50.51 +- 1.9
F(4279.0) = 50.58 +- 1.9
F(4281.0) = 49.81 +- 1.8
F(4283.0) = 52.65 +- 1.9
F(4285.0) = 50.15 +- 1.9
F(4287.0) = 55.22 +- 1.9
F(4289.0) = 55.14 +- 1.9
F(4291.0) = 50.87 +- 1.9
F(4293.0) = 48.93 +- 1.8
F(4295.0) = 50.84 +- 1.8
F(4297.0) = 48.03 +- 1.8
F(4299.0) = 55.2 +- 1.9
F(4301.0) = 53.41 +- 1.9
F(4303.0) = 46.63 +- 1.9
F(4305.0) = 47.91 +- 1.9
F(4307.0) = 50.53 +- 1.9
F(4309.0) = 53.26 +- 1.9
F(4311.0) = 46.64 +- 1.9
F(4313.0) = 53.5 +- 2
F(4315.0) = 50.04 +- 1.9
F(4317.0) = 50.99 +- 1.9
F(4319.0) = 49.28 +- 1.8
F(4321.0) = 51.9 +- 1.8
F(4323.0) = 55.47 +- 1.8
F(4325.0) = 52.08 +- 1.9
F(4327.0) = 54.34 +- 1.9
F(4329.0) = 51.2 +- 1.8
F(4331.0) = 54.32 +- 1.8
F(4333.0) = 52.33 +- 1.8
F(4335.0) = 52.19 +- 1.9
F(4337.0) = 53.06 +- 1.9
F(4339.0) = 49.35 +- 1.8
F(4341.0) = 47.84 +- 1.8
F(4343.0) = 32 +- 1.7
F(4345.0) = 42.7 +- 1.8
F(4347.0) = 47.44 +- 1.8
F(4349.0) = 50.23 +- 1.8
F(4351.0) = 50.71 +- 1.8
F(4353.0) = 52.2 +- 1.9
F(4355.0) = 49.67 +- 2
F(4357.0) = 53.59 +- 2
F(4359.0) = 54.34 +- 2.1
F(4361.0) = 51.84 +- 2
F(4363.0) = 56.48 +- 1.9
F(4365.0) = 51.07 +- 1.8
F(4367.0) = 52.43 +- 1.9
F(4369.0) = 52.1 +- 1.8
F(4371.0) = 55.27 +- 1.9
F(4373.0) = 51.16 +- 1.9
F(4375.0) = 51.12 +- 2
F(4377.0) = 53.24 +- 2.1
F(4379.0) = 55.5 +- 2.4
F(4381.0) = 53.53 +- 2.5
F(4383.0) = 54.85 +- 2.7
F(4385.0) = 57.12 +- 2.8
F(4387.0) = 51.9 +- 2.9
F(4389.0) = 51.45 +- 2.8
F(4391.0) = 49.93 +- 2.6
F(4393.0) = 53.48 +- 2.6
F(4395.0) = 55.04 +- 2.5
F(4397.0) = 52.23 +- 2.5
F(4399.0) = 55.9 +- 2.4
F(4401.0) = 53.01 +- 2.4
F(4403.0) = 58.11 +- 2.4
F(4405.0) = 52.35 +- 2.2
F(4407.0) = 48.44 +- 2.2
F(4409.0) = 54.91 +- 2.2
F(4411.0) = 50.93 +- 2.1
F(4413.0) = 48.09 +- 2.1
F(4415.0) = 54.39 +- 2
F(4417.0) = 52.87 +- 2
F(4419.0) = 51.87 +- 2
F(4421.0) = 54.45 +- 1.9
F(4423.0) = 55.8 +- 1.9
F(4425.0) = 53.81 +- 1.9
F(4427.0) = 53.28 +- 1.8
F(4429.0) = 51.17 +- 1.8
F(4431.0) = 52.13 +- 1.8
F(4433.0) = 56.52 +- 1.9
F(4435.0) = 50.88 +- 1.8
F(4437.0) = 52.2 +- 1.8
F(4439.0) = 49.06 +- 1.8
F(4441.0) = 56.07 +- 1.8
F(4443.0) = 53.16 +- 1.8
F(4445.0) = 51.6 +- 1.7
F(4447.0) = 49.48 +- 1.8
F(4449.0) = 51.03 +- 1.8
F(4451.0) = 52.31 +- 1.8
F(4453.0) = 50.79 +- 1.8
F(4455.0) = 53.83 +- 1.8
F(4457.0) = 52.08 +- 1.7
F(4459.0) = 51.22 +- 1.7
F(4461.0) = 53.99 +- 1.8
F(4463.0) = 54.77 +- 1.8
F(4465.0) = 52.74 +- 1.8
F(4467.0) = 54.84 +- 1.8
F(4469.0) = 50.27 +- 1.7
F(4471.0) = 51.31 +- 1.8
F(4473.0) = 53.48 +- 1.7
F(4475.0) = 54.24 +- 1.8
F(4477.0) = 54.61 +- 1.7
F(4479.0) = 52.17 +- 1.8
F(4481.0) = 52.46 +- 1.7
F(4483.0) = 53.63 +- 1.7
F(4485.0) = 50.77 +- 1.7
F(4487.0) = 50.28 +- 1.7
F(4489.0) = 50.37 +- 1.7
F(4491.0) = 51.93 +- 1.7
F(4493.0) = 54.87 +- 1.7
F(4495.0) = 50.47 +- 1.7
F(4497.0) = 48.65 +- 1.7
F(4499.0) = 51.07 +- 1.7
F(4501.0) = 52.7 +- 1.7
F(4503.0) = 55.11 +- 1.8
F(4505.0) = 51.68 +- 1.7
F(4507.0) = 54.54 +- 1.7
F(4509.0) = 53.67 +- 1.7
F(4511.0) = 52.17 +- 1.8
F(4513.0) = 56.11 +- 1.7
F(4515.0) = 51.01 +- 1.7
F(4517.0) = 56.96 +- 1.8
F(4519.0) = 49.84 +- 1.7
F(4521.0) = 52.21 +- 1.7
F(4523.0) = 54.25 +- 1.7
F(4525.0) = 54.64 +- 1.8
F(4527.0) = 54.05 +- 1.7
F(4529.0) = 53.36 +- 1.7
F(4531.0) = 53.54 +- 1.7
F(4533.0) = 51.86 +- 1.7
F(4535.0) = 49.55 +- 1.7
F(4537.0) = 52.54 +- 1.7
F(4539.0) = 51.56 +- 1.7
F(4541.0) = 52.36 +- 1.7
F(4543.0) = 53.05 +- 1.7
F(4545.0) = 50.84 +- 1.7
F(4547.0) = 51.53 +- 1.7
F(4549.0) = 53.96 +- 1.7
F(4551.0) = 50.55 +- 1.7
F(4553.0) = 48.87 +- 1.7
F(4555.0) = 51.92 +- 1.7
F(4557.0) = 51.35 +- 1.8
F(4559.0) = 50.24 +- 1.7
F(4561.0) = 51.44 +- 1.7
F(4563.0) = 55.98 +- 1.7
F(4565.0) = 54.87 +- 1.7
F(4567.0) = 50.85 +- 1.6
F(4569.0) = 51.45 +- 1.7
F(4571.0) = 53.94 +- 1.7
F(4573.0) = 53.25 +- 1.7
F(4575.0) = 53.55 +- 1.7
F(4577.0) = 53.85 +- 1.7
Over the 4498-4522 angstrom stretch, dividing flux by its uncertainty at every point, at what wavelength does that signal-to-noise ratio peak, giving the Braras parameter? 4513.0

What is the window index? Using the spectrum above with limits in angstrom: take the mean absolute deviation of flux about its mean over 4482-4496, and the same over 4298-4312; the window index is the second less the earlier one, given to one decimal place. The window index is 1.5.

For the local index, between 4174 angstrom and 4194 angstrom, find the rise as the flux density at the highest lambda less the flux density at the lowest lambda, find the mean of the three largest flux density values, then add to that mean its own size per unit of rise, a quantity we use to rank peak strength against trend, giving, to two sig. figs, 68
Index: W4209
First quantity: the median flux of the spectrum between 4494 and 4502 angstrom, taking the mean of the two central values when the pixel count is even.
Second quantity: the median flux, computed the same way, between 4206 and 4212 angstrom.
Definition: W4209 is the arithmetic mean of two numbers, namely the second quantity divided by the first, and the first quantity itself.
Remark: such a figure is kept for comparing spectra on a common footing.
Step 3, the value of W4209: 25.9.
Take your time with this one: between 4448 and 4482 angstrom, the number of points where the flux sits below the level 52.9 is 10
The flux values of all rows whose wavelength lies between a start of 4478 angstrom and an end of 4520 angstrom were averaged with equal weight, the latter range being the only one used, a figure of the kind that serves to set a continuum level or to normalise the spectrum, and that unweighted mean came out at 52.4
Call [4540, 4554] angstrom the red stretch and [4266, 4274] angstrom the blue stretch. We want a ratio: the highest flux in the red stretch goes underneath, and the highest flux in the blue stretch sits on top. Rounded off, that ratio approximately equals 1.06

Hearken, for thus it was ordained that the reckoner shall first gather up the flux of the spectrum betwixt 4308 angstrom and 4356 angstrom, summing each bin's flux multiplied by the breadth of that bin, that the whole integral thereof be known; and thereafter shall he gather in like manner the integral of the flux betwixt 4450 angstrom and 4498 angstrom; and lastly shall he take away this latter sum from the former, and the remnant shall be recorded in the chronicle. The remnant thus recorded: -107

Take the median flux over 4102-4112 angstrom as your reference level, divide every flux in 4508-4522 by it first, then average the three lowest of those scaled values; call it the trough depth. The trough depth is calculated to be 1.10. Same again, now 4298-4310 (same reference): 1.04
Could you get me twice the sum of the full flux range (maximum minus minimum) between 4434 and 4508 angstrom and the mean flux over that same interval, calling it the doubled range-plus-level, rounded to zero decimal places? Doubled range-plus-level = 119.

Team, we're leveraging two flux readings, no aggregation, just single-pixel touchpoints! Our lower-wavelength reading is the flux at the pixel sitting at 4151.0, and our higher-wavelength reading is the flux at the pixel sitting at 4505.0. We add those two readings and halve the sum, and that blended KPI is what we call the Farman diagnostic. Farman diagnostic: 51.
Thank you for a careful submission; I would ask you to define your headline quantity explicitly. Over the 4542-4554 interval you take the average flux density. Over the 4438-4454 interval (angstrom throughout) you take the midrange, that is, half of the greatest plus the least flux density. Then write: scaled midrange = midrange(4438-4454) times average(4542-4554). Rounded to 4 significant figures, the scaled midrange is 2705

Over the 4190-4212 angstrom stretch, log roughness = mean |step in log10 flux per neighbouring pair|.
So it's 0.0186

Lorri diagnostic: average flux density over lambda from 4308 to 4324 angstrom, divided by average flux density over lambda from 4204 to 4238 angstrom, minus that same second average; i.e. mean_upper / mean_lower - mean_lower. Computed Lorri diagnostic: -51.7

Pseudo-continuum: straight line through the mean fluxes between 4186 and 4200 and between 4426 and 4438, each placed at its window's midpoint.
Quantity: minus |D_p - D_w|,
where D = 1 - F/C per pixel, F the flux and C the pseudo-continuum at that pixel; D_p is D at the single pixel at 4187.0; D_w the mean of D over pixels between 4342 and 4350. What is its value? -0.19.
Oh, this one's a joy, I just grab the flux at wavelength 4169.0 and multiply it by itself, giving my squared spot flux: 3242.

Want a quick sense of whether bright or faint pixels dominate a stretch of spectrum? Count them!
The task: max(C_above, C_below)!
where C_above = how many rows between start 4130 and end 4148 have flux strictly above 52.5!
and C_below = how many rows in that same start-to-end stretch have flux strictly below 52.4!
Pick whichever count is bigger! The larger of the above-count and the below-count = 5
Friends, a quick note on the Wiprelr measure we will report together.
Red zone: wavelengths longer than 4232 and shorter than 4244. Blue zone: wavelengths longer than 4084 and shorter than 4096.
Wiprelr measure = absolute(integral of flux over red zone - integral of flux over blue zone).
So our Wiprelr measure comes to 35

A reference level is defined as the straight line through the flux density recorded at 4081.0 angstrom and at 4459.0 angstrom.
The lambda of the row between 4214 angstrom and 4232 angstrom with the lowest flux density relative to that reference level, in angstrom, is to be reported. 4229.0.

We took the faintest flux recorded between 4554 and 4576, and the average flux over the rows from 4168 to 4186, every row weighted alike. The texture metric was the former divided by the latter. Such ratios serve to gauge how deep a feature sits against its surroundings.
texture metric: 0.93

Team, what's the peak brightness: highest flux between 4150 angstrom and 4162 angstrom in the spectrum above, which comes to 56.92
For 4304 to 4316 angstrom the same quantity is 53.5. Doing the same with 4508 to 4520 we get 56.96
